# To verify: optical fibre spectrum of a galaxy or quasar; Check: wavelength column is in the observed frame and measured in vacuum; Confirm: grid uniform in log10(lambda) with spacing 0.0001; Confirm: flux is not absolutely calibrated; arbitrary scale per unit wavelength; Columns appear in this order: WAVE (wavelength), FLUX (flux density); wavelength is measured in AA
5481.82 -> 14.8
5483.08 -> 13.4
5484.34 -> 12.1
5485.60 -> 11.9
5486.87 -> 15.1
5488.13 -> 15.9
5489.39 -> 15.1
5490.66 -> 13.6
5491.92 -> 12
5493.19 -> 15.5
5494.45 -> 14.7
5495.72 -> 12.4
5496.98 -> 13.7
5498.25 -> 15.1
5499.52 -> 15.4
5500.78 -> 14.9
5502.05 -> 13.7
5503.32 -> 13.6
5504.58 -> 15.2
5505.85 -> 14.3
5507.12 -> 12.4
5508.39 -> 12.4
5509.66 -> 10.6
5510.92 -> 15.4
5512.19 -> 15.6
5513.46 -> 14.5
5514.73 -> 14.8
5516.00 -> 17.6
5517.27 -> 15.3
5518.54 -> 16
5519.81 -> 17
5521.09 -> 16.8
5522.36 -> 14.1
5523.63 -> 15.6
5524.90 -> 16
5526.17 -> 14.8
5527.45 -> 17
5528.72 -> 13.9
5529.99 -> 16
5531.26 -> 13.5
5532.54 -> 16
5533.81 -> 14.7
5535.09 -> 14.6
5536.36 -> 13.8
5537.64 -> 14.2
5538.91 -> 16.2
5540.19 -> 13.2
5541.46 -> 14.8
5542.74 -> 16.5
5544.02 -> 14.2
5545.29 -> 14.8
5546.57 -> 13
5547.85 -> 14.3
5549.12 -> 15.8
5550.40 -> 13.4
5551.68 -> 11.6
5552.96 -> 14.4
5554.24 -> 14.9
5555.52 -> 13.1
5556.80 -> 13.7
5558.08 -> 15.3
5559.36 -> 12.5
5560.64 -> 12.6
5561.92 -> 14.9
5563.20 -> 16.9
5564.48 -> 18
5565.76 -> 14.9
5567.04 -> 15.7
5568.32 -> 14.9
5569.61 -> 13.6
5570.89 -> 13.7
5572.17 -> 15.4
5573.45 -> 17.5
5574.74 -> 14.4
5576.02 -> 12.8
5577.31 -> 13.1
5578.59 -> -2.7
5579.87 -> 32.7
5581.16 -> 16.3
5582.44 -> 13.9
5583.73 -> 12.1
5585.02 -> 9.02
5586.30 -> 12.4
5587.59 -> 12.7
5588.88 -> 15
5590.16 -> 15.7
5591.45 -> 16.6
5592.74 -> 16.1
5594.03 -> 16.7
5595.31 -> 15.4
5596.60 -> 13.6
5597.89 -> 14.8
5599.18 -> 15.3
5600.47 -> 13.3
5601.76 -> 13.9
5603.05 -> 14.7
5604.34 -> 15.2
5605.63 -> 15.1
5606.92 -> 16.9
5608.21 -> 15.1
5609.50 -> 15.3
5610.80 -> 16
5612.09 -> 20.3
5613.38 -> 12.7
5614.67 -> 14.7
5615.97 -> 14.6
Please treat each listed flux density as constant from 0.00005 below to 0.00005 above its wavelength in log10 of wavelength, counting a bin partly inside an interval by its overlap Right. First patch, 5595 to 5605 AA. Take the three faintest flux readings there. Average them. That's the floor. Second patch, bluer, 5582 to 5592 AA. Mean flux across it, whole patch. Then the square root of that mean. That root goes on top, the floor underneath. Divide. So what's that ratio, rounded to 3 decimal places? 0.269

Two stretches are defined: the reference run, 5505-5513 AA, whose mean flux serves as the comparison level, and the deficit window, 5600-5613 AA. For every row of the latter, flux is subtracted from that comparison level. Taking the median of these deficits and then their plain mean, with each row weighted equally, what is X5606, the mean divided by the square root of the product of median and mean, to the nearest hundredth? -1.12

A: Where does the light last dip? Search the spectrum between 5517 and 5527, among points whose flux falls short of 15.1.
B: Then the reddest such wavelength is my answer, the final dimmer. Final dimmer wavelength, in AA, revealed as 5526.17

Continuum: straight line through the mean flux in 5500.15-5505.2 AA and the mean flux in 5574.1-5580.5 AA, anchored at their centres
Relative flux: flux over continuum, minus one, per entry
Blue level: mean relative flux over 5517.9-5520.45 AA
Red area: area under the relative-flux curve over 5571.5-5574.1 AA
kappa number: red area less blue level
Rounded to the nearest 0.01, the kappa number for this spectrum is 0.28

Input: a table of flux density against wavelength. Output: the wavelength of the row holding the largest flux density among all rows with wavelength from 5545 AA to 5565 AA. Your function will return 5564.48 AA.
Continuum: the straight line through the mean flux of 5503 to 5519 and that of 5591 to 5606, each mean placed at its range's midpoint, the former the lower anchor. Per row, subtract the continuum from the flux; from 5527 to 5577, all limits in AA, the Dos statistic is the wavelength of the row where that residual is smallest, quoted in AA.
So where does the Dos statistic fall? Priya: 5551.68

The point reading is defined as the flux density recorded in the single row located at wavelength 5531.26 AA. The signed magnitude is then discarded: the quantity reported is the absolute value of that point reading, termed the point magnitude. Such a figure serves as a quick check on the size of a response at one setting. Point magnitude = 13.5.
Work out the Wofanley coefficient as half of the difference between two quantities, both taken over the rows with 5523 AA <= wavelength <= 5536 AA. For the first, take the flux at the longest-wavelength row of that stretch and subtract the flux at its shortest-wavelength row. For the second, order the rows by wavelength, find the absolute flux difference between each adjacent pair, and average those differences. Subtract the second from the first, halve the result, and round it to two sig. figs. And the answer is -1.4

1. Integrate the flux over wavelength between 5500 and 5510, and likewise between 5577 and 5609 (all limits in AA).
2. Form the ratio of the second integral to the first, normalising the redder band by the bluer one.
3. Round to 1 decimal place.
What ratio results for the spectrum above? 3.4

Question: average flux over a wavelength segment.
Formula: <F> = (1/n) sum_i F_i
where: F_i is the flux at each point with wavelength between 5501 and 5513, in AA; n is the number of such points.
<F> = 13.7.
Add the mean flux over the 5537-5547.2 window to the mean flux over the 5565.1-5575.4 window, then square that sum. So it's 878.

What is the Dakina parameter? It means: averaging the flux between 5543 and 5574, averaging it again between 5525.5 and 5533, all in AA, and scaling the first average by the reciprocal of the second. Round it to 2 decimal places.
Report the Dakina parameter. 0.96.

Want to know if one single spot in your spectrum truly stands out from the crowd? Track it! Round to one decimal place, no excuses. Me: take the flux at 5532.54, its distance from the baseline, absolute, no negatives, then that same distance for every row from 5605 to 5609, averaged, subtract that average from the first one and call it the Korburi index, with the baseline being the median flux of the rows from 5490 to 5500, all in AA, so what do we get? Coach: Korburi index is 0.3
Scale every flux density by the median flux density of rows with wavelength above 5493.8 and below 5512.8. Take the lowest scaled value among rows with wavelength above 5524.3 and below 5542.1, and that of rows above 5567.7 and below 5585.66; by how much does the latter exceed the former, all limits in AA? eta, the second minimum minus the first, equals -1.11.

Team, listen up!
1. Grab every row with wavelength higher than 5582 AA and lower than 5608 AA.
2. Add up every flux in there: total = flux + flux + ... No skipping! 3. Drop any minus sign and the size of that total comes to 288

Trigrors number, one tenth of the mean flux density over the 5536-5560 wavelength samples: 1.42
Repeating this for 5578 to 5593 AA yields 1.42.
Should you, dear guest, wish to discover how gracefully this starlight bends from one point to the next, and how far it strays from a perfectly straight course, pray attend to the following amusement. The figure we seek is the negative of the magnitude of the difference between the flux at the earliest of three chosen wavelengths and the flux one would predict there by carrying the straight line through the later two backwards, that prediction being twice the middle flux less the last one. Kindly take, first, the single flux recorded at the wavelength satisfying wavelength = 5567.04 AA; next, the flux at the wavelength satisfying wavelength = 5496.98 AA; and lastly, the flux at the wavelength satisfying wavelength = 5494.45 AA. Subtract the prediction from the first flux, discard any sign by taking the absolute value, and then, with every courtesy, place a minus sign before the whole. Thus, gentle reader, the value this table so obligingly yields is -3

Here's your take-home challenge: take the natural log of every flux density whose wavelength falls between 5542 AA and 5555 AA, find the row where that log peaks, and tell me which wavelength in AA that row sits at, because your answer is 5542.74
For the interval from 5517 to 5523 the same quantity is 5519.81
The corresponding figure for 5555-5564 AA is 5563.20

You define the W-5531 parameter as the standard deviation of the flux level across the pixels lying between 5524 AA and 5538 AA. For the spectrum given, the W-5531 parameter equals 1.1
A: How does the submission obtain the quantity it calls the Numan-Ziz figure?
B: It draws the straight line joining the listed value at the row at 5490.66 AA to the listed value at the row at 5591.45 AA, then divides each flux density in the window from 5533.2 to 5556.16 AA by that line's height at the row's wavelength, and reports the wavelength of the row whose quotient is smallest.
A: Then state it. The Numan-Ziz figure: 5551.68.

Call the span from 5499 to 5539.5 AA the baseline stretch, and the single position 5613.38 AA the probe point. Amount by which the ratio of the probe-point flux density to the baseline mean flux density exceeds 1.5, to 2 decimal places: -0.65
